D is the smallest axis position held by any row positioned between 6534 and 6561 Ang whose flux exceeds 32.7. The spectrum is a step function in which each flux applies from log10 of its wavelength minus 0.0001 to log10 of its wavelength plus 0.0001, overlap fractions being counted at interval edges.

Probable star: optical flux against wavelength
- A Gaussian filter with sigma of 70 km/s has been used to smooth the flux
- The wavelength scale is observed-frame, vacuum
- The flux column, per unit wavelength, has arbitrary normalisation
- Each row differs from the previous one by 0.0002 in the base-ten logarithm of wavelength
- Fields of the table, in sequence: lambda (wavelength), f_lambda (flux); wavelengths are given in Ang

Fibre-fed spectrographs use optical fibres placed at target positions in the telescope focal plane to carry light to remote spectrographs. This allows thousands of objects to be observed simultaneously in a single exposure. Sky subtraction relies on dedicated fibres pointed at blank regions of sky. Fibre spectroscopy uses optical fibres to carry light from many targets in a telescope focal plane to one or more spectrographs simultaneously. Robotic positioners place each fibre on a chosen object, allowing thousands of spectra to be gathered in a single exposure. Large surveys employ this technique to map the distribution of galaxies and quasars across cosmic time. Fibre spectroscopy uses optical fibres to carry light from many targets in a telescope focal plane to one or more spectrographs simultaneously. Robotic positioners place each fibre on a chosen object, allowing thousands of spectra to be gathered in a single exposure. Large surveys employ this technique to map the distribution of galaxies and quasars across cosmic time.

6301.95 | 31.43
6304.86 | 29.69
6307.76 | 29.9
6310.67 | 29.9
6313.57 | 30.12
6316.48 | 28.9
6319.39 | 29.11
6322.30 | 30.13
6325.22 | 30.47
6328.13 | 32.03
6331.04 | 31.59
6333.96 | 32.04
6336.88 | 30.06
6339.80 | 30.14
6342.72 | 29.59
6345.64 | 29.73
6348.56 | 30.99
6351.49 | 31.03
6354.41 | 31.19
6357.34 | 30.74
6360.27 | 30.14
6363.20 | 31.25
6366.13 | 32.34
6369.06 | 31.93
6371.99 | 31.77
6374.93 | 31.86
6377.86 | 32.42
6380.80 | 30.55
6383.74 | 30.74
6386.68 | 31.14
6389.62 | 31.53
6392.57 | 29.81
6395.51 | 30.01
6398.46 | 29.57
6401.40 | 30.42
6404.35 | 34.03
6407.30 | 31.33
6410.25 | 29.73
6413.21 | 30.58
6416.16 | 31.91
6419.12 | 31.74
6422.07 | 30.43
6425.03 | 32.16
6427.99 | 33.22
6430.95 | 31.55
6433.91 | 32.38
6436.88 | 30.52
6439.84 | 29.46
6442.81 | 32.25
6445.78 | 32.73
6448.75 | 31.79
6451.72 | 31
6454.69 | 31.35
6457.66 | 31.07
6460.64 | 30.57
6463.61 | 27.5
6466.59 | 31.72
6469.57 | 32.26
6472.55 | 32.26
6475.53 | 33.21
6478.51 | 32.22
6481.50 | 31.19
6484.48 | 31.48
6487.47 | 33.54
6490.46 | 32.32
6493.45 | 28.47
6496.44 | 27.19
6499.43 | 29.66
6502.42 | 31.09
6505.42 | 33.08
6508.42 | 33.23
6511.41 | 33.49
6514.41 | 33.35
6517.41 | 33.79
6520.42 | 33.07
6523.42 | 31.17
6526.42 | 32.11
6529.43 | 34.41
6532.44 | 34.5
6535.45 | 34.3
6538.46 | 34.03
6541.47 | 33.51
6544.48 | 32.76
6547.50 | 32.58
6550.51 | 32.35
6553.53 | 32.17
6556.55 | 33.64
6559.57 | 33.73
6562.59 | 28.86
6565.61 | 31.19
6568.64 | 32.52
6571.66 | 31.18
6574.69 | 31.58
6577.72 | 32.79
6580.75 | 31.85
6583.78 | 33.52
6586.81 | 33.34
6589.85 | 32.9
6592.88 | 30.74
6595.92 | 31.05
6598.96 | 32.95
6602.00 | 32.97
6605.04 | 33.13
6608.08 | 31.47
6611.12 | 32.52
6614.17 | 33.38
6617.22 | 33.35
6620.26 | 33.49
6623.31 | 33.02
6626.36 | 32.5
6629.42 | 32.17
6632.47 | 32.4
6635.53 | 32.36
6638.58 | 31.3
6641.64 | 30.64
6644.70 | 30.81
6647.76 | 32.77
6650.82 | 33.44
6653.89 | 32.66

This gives 6535.45 Ang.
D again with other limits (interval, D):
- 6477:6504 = 6487.47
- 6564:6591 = 6577.72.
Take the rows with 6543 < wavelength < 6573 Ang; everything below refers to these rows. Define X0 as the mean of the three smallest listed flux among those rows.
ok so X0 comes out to 30.4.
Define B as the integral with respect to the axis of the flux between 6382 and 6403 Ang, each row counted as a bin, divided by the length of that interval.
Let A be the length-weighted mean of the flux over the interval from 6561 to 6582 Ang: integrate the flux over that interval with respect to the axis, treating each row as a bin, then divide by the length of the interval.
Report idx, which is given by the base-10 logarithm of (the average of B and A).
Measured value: 1.49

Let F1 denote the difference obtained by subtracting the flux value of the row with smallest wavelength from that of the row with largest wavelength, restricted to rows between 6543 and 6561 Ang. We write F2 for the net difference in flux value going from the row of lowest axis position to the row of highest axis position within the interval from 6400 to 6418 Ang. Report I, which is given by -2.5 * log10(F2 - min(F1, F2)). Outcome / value 0.71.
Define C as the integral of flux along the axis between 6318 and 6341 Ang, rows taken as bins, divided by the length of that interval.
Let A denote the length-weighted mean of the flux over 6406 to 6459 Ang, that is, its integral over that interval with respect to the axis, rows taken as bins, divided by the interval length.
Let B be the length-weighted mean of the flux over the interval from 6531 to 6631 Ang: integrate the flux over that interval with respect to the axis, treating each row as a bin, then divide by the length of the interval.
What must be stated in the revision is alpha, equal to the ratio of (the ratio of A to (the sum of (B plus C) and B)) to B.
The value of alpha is 0.0100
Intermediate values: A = 31.4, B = 32.6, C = 30.7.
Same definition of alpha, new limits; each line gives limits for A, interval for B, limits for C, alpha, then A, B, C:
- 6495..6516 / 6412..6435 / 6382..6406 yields 0.0105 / 31.6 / 31.8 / 30.9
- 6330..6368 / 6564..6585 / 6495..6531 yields 0.0100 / 30.8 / 32.1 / 32.2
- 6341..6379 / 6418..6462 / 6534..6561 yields 0.0103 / 31.1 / 31.5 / 33.2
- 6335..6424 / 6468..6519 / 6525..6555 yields 0.0100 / 31.0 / 31.9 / 33.3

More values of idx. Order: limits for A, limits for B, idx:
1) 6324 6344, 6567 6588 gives 1.50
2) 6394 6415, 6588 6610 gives 1.50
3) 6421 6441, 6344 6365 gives 1.49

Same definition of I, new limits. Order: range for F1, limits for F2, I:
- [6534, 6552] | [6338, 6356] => -1.19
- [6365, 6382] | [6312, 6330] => -1.42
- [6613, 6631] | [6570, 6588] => -1.32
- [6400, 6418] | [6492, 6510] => -1.29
